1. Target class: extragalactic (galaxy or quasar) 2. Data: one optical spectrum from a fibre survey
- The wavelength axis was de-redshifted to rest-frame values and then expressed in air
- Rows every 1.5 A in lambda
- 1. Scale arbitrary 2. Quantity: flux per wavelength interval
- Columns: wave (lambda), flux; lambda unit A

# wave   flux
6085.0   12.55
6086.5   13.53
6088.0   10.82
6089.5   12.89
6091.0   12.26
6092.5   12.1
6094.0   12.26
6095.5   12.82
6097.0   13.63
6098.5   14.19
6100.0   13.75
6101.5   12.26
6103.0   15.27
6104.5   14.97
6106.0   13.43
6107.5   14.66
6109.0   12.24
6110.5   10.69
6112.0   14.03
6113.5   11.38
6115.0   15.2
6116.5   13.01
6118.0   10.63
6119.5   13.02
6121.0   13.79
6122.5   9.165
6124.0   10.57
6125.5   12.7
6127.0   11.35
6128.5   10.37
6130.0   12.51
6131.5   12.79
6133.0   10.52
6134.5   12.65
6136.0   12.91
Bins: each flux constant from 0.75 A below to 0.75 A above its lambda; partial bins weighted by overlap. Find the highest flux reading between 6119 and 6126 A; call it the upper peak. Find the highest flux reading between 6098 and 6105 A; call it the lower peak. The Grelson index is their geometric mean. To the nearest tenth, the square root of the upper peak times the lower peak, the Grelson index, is 14.5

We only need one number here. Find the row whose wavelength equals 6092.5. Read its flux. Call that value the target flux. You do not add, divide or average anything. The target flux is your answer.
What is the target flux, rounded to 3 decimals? 12.100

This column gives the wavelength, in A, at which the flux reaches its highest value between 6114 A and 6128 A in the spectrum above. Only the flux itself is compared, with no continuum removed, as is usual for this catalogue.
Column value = 6115.0 A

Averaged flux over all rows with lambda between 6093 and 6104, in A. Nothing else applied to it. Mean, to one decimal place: 13.5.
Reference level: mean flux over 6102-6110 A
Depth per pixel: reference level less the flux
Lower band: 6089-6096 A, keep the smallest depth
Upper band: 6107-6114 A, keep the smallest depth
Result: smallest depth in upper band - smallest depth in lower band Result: -1.8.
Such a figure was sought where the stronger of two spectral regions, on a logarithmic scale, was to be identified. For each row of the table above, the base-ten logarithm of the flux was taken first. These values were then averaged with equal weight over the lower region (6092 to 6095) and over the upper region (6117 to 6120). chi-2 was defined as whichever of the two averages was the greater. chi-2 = 1.09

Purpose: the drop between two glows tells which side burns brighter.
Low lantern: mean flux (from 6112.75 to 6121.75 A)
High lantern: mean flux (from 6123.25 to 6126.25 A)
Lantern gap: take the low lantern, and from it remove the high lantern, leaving 1.2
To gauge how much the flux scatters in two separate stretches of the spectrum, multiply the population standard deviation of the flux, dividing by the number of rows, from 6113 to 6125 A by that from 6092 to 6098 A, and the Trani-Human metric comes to 1.1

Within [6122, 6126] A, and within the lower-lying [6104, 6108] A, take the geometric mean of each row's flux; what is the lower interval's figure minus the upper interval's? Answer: 3.6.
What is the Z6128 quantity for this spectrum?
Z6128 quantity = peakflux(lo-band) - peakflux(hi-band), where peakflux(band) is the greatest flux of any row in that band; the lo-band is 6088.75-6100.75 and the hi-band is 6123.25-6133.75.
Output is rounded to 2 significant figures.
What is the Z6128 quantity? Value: 1.4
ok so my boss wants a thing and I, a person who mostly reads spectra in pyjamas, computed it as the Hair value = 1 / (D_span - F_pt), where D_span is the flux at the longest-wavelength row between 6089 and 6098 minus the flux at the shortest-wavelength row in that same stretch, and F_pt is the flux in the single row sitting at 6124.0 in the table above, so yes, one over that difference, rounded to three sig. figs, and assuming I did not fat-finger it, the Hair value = -0.102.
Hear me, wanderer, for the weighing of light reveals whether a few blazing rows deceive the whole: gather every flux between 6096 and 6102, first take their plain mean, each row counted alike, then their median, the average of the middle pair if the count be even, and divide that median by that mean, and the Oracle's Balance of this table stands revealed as 1.02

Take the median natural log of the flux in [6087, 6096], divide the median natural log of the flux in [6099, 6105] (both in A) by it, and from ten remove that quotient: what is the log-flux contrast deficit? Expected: 8.937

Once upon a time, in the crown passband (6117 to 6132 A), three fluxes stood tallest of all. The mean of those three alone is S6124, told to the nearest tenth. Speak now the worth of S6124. 13.2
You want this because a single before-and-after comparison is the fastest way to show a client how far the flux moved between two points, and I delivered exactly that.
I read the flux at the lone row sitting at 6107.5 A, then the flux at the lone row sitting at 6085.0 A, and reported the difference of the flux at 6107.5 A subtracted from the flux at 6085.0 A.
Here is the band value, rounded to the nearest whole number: -2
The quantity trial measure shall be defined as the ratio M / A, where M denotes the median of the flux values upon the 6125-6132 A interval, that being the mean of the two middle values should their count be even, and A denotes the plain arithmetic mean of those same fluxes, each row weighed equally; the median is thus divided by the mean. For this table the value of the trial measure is 1.05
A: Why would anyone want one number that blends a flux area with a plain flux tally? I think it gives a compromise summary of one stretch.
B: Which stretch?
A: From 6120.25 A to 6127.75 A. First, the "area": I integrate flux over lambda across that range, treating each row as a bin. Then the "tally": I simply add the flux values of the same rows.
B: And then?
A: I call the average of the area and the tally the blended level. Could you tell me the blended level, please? 72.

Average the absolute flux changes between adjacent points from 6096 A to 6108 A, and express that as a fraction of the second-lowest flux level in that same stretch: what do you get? 0.09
